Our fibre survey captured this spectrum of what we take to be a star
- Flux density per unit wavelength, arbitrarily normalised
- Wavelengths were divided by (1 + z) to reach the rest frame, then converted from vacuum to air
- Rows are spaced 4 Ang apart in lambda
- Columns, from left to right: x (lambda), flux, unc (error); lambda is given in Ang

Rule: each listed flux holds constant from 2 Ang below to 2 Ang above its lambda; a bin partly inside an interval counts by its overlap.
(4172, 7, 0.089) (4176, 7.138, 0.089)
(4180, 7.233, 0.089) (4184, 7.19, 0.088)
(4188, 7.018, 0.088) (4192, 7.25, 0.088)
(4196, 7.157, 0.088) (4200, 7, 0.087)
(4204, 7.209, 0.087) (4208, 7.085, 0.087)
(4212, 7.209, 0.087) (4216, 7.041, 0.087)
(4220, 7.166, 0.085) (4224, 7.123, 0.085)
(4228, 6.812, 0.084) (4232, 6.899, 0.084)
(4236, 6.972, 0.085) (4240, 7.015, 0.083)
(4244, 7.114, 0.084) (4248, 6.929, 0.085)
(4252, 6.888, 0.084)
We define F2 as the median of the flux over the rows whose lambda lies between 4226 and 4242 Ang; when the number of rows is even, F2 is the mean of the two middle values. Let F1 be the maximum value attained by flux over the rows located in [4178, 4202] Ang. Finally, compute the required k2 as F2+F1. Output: 14.2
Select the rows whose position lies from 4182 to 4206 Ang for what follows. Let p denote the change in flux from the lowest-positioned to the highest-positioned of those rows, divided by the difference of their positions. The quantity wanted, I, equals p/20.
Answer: 0.0000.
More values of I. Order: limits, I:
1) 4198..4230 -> -0.0003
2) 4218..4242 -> -0.0004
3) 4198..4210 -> 0.0005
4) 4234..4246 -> 0.0009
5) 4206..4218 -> -0.0003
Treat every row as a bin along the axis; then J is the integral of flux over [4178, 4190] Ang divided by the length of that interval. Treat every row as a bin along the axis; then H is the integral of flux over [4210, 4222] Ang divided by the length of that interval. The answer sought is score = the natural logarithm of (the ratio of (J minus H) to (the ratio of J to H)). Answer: -4.8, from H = 7.14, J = 7.15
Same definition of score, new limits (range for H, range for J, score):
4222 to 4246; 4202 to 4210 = -1.9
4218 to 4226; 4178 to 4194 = -3.6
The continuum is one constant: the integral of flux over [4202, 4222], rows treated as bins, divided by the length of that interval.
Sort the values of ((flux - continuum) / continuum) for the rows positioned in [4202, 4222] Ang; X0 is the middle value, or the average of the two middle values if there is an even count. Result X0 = 0.0034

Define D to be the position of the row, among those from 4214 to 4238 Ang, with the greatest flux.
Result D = 4220 Ang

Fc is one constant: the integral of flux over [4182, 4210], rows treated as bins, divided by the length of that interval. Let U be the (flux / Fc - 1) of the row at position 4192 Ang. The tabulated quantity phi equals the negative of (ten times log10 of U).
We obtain 18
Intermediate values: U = 0.017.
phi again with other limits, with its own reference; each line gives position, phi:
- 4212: 20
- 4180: 18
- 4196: 24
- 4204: 20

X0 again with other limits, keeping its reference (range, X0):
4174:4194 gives 0.0067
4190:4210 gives 0.0021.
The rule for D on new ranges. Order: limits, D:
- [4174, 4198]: 4192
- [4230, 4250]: 4244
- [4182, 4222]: 4192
